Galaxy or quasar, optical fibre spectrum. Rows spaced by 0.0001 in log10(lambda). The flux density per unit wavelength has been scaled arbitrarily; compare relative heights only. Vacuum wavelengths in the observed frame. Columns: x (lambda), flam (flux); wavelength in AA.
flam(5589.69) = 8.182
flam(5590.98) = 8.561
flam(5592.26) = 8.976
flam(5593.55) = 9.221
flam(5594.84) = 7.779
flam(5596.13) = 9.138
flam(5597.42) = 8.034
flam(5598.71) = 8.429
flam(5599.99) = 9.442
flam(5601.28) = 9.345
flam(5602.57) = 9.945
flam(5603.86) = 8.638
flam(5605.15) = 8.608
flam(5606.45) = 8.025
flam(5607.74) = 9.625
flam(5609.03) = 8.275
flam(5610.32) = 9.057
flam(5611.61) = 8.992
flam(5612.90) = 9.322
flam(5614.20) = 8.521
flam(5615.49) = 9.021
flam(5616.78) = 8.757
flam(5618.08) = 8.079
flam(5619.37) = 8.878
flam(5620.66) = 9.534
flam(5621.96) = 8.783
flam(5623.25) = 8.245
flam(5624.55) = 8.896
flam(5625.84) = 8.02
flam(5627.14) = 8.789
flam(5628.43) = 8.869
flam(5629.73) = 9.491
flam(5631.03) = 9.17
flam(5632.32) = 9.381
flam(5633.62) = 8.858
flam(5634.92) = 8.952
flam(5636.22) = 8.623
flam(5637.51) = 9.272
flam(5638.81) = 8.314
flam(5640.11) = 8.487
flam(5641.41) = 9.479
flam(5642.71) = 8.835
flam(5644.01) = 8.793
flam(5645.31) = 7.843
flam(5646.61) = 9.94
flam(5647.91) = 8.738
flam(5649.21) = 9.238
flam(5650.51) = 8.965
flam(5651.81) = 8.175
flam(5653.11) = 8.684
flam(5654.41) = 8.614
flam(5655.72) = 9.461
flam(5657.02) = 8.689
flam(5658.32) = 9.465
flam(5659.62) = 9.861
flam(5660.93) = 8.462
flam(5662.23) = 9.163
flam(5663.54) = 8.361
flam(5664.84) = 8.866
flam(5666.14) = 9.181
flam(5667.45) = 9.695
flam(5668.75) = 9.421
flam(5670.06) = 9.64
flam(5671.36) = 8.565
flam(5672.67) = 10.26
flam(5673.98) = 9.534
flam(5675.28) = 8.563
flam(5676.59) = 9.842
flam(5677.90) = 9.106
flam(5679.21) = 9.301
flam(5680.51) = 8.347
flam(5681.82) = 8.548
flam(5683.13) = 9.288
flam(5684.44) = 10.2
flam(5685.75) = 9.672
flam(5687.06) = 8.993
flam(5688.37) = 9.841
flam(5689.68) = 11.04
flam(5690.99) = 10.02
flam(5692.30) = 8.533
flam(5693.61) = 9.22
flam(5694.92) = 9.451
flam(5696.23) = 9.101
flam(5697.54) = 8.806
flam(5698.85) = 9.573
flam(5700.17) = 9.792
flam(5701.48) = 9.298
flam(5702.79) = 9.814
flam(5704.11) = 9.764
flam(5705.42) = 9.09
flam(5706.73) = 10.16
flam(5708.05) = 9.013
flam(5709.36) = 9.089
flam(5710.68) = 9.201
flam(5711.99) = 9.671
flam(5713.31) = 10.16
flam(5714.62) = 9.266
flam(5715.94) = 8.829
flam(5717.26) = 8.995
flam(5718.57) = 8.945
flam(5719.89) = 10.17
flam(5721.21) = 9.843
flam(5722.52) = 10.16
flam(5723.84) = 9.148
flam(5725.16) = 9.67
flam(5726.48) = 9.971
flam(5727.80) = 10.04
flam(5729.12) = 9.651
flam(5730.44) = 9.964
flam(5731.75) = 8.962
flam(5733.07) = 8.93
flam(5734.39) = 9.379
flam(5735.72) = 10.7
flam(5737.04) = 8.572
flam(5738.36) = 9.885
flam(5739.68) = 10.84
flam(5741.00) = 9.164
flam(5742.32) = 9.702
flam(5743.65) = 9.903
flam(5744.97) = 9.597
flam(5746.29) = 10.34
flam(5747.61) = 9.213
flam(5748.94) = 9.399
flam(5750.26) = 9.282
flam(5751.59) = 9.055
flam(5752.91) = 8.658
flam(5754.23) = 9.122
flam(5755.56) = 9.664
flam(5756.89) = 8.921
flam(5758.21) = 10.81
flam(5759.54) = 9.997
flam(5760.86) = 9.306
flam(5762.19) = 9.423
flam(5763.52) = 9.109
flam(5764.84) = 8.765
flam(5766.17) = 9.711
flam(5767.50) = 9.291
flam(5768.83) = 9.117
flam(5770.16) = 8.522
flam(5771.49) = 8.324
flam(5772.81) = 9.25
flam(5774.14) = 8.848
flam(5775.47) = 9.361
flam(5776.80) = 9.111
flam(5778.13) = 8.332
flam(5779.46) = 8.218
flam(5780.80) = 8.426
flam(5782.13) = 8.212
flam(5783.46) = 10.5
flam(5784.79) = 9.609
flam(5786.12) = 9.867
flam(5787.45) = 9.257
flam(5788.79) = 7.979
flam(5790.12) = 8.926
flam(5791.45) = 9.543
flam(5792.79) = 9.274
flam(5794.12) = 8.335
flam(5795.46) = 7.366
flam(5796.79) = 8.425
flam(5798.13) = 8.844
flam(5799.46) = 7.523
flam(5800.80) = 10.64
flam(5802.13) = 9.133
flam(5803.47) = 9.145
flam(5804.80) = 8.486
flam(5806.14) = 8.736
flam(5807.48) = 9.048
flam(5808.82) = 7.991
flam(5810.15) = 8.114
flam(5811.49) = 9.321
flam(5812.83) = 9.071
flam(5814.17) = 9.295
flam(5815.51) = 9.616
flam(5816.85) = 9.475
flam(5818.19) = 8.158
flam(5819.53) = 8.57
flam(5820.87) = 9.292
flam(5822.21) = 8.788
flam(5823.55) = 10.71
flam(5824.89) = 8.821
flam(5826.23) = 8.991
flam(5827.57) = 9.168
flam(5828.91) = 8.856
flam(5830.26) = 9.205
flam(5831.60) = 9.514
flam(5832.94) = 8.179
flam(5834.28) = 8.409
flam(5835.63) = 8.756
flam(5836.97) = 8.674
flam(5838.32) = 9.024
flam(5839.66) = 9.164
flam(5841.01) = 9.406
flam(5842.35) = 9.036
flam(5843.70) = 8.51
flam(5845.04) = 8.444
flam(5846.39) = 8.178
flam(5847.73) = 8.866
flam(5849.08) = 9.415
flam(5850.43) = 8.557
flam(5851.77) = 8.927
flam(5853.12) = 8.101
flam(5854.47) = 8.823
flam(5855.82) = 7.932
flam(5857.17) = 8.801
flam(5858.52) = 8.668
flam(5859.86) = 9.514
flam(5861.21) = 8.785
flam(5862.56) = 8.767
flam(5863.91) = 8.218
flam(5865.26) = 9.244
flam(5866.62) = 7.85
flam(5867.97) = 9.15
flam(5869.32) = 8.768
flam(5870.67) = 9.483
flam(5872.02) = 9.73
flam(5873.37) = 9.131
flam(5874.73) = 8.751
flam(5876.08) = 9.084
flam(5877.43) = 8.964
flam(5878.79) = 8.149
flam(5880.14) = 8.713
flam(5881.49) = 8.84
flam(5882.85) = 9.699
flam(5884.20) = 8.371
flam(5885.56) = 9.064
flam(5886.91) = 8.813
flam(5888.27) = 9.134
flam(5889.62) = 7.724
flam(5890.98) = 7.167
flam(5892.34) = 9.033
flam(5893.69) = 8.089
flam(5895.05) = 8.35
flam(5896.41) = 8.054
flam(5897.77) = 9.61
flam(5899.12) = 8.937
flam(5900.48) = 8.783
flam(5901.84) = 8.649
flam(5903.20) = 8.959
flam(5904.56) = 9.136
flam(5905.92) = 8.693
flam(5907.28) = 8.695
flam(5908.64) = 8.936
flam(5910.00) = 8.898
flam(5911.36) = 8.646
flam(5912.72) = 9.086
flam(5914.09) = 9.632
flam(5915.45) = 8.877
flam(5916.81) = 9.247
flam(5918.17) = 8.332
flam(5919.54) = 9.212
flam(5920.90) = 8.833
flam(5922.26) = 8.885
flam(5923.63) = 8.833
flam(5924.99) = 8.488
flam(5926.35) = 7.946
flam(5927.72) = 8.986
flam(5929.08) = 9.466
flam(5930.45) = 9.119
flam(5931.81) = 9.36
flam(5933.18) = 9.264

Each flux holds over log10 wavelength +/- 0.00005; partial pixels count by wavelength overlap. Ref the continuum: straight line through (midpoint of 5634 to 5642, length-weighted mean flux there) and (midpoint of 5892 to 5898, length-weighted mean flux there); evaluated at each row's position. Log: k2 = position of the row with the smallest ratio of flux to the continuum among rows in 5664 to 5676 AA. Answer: 5671.36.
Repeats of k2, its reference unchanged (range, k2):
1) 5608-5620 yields 5618.08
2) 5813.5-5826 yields 5818.19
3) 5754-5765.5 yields 5764.84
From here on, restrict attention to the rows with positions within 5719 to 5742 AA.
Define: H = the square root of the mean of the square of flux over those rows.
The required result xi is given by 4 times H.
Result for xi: 38.9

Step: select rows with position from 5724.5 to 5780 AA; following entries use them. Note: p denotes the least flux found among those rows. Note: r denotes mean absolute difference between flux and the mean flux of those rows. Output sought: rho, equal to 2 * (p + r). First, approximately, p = 8.218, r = 0.49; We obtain 17.4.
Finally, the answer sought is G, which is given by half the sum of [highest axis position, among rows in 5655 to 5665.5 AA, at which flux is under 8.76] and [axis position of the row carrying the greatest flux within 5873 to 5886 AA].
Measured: 5773.2 AA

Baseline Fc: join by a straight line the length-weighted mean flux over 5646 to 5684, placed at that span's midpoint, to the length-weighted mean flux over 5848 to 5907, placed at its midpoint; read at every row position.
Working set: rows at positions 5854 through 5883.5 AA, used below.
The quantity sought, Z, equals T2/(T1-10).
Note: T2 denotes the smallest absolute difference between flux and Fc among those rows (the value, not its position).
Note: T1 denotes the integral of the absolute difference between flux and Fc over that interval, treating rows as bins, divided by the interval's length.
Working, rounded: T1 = 0.38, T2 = 0.00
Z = 0.0000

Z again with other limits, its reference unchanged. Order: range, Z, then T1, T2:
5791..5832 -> -0.0018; 0.55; 0.02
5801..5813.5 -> -0.0146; 0.44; 0.14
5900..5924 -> -0.0015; 0.27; 0.01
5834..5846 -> -0.0074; 0.30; 0.07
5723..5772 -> -0.0038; 0.60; 0.04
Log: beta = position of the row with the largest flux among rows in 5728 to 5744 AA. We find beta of 5739.68 AA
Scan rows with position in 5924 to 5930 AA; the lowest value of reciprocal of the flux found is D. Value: 0.106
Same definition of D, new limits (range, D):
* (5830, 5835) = 0.105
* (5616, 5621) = 0.105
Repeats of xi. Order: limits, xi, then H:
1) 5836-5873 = 35.3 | 8.83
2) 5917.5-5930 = 35.1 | 8.79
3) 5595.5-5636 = 35.6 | 8.89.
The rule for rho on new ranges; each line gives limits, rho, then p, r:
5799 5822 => 16.2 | 7.523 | 0.57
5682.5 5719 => 18.0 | 8.533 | 0.44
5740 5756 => 18.0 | 8.658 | 0.35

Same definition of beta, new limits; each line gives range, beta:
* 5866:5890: 5872.02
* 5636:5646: 5641.41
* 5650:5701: 5689.68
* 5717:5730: 5719.89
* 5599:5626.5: 5602.57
